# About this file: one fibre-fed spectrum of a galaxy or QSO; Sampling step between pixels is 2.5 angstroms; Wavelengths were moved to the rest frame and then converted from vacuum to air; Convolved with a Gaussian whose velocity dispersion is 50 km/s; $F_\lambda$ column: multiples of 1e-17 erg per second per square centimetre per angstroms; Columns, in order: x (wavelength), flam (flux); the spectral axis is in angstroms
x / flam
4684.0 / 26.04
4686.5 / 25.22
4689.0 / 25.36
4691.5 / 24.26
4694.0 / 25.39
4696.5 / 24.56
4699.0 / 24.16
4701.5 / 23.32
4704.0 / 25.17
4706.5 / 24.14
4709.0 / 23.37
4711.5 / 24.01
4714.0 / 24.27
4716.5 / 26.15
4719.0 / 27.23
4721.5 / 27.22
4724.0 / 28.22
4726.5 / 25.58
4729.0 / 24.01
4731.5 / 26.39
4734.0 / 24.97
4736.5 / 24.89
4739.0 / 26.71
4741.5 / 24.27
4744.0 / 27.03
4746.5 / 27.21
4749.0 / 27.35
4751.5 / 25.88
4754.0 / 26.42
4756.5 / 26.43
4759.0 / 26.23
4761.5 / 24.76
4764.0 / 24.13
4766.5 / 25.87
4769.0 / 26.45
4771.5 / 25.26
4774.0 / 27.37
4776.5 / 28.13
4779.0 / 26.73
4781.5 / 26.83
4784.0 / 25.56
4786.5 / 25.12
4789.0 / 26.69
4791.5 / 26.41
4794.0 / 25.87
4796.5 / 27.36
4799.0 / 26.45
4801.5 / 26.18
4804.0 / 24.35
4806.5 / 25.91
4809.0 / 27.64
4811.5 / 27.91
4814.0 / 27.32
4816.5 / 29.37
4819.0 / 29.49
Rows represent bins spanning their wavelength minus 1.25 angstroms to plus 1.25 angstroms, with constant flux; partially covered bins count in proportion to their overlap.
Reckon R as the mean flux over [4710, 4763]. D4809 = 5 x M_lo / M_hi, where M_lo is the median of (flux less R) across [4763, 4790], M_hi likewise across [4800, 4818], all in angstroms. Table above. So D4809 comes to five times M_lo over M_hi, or 2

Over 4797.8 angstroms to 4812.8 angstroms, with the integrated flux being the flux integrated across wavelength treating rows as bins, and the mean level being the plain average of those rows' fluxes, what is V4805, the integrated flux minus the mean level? 370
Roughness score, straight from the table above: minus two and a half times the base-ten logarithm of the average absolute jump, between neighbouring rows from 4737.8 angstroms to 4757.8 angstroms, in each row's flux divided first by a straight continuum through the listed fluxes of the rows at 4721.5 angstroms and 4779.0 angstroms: 3.5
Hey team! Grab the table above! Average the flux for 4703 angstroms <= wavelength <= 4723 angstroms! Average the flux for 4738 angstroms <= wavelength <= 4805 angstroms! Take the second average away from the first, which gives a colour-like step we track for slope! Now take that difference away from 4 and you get 5.0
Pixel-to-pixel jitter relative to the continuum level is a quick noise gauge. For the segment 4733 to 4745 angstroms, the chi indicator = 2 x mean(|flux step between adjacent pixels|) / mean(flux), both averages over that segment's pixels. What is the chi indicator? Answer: 0.139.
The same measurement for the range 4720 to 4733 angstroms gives 0.144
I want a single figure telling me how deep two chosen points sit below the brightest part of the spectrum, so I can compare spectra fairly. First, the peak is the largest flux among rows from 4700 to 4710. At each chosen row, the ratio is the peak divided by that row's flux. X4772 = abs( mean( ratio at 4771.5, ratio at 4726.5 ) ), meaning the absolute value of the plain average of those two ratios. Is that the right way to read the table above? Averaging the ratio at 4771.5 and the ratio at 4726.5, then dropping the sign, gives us 0.99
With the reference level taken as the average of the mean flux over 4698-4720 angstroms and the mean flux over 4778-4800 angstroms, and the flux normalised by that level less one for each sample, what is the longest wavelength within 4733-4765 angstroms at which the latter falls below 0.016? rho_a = 4764.0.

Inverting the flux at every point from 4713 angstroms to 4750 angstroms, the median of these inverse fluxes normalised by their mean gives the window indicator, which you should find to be 0.99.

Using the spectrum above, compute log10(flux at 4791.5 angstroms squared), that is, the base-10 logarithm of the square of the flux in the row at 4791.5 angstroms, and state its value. 2.84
